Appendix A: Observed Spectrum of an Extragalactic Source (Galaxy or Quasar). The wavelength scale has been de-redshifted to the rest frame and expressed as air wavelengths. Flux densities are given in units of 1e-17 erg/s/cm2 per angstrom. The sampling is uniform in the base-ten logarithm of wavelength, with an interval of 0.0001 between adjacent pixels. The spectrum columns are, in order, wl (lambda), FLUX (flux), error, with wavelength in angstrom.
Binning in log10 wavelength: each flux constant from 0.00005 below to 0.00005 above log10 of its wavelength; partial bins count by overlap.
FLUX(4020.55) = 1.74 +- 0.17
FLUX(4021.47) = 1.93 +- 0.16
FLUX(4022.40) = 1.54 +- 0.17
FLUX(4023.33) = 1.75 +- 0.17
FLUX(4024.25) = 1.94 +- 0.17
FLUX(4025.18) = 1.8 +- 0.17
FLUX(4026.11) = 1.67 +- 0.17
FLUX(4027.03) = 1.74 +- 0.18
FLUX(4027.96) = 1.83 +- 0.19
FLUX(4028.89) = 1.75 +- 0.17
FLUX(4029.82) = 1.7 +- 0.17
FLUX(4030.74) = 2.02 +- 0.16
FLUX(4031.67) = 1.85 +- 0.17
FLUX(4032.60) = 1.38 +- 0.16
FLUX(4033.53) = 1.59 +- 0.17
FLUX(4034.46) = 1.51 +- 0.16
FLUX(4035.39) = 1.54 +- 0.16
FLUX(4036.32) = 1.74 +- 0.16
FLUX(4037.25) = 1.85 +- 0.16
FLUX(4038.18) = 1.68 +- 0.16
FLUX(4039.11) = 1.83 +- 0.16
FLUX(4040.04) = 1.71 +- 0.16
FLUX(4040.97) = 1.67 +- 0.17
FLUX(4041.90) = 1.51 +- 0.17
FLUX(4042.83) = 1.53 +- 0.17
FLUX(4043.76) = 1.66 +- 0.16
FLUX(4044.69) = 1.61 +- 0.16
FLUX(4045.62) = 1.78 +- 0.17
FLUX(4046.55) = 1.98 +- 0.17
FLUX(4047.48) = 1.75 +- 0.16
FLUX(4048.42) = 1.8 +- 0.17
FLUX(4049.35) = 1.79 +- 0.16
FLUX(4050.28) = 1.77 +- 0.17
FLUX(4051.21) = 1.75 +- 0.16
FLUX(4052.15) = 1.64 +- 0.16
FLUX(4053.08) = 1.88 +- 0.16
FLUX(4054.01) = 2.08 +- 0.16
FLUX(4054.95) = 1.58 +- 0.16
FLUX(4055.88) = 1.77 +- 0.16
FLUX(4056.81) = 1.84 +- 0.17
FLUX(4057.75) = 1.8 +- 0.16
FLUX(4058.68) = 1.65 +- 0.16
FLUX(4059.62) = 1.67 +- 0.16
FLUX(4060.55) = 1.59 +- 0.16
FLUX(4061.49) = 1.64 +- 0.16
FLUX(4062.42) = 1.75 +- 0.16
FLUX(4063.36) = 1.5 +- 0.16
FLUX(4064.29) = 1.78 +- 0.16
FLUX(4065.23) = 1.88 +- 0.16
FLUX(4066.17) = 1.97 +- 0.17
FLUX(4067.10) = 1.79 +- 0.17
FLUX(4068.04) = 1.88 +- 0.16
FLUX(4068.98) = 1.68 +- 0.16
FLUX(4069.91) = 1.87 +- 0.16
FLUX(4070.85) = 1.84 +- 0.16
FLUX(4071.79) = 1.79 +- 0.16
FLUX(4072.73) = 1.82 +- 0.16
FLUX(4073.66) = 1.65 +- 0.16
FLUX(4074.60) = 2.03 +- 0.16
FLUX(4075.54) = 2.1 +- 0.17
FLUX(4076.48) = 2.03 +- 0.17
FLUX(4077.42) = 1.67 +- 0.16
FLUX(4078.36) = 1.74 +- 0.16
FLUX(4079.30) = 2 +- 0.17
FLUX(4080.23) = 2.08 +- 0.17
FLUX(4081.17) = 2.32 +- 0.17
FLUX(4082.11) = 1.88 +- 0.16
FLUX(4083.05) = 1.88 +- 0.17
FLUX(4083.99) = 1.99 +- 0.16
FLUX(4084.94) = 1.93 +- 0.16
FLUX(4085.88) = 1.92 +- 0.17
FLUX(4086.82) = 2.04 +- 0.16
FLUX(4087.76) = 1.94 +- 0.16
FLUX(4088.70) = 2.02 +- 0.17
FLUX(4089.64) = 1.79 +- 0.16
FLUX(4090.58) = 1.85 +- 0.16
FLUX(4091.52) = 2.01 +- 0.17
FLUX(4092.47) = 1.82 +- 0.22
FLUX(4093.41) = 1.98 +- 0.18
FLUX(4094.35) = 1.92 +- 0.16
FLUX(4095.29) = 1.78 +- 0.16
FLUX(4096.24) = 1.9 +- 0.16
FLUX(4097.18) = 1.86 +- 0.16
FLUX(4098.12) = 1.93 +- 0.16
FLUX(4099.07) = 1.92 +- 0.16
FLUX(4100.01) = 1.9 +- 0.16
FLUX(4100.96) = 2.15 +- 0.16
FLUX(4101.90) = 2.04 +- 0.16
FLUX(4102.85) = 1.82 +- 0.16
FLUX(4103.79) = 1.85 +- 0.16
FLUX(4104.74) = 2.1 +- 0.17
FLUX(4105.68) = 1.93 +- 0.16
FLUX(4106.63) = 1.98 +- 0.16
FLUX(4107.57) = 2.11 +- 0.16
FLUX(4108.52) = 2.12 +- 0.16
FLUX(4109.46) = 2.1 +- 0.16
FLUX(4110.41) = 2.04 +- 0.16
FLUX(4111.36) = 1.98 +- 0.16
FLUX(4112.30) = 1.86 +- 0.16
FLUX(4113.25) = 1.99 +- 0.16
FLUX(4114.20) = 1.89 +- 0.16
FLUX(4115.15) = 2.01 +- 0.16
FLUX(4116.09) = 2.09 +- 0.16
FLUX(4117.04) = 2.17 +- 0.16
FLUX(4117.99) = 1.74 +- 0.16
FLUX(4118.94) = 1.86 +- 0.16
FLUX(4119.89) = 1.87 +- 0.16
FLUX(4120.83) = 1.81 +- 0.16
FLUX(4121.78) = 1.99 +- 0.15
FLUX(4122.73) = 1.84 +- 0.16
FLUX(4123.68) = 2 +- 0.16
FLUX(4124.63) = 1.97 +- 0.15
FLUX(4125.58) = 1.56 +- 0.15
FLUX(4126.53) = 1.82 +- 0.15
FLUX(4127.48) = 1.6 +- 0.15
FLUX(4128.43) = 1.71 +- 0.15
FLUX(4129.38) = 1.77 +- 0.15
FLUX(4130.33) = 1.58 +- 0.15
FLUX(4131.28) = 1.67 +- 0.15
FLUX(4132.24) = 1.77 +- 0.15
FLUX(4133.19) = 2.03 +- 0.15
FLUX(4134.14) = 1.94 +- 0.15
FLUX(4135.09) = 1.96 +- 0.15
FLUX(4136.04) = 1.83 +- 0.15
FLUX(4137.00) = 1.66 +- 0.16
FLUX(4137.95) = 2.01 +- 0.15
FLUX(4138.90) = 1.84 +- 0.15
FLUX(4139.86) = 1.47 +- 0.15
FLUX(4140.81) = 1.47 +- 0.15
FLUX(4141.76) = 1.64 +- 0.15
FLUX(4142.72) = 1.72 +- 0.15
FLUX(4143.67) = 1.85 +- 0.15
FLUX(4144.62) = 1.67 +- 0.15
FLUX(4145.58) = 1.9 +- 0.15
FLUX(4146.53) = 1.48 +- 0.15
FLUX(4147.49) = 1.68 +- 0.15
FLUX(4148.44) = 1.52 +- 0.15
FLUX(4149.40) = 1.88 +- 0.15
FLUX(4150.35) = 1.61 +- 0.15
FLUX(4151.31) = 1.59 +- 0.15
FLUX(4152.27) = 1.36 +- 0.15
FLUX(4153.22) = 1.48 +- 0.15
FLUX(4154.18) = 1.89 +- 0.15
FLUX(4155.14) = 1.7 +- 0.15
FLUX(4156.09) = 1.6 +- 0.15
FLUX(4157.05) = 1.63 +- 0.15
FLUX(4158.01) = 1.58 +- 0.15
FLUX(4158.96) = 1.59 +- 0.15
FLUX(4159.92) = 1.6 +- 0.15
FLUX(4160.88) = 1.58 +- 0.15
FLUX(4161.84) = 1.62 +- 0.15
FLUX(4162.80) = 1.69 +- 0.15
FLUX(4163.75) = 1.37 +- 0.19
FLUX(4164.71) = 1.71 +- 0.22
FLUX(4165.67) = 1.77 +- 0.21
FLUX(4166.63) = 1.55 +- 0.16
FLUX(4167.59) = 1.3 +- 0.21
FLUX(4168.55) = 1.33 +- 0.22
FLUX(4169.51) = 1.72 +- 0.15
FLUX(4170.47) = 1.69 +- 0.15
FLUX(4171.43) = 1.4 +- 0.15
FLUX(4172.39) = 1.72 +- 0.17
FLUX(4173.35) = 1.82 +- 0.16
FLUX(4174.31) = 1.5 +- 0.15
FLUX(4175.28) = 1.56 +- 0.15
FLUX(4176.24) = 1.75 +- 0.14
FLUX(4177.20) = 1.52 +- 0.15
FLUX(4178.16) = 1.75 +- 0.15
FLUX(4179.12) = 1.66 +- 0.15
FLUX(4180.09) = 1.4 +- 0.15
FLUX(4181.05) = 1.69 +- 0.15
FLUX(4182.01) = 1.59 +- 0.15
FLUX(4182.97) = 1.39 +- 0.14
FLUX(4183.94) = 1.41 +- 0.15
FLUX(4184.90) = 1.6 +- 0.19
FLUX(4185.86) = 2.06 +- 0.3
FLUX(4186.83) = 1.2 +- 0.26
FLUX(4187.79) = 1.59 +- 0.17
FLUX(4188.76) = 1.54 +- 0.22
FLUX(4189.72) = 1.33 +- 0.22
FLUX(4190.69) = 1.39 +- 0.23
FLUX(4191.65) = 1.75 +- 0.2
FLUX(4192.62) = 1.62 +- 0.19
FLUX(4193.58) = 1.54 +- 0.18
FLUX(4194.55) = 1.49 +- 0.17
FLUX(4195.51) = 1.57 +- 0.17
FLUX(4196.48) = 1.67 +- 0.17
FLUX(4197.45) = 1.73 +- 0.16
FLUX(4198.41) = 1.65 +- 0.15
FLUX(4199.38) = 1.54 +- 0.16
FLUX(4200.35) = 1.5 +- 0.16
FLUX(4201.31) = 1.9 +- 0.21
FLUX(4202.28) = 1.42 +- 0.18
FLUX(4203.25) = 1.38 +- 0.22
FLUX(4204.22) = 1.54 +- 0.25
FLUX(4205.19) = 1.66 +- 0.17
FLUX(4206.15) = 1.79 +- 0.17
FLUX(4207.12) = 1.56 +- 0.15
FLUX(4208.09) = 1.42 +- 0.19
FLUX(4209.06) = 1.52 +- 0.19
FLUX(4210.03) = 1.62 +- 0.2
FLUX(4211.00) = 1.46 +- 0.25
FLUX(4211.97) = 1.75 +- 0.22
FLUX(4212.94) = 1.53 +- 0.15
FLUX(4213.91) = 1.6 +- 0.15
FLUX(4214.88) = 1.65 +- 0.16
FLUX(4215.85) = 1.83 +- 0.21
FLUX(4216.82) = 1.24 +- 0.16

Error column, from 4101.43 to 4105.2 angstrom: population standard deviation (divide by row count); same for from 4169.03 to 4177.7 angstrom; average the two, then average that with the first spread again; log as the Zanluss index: 0.0052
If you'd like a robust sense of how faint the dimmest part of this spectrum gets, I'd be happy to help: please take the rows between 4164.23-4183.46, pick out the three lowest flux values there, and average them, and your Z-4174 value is 1.34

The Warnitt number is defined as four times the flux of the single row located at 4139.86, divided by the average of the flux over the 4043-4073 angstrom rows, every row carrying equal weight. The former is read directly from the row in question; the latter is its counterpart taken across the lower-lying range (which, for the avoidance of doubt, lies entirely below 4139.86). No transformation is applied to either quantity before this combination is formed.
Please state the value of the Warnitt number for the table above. 3.3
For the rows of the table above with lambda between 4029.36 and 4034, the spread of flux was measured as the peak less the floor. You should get 0.6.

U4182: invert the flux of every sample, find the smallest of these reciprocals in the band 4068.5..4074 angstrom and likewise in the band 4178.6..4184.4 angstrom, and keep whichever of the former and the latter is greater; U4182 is 0.59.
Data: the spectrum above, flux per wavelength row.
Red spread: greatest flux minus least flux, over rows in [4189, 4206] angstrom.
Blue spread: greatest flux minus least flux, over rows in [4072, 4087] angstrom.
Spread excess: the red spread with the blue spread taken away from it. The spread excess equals -0.10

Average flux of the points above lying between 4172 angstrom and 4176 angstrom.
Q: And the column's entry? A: 1.65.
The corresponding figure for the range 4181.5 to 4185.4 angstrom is 1.50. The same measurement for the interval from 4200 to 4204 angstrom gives 1.55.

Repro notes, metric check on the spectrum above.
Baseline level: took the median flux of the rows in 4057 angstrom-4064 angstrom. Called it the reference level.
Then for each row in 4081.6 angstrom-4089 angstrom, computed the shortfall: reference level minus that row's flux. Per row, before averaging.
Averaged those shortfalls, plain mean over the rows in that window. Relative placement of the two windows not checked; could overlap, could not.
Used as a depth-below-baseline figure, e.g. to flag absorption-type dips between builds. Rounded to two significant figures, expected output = -0.30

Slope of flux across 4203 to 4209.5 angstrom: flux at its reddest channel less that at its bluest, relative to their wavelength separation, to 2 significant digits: 0.024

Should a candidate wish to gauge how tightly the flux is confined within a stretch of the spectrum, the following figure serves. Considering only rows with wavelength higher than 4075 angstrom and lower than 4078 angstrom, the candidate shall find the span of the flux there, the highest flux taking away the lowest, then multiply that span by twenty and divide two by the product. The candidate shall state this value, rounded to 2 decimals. 0.23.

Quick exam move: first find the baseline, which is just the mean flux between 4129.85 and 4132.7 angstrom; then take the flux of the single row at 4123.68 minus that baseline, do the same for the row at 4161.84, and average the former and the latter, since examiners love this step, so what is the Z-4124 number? 0.14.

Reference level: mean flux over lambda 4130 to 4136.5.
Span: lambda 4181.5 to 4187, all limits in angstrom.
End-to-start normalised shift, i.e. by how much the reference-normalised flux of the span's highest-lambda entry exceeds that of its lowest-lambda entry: -0.21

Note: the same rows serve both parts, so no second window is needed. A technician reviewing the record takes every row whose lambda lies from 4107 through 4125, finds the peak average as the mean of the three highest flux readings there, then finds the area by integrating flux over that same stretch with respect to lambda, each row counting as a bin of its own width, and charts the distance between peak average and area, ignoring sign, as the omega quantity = 33.3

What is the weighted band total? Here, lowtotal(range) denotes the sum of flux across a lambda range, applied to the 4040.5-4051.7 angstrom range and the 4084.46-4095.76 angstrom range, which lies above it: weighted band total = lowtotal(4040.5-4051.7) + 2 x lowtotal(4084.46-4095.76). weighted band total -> 67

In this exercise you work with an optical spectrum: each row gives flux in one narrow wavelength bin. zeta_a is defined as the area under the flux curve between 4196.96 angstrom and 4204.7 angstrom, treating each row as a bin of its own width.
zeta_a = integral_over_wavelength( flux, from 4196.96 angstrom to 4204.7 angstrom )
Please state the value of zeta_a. 12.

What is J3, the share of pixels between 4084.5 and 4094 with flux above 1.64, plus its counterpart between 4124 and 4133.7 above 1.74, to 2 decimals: 1.50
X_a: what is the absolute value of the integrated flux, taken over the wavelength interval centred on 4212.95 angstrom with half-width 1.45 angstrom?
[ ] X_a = 4.7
